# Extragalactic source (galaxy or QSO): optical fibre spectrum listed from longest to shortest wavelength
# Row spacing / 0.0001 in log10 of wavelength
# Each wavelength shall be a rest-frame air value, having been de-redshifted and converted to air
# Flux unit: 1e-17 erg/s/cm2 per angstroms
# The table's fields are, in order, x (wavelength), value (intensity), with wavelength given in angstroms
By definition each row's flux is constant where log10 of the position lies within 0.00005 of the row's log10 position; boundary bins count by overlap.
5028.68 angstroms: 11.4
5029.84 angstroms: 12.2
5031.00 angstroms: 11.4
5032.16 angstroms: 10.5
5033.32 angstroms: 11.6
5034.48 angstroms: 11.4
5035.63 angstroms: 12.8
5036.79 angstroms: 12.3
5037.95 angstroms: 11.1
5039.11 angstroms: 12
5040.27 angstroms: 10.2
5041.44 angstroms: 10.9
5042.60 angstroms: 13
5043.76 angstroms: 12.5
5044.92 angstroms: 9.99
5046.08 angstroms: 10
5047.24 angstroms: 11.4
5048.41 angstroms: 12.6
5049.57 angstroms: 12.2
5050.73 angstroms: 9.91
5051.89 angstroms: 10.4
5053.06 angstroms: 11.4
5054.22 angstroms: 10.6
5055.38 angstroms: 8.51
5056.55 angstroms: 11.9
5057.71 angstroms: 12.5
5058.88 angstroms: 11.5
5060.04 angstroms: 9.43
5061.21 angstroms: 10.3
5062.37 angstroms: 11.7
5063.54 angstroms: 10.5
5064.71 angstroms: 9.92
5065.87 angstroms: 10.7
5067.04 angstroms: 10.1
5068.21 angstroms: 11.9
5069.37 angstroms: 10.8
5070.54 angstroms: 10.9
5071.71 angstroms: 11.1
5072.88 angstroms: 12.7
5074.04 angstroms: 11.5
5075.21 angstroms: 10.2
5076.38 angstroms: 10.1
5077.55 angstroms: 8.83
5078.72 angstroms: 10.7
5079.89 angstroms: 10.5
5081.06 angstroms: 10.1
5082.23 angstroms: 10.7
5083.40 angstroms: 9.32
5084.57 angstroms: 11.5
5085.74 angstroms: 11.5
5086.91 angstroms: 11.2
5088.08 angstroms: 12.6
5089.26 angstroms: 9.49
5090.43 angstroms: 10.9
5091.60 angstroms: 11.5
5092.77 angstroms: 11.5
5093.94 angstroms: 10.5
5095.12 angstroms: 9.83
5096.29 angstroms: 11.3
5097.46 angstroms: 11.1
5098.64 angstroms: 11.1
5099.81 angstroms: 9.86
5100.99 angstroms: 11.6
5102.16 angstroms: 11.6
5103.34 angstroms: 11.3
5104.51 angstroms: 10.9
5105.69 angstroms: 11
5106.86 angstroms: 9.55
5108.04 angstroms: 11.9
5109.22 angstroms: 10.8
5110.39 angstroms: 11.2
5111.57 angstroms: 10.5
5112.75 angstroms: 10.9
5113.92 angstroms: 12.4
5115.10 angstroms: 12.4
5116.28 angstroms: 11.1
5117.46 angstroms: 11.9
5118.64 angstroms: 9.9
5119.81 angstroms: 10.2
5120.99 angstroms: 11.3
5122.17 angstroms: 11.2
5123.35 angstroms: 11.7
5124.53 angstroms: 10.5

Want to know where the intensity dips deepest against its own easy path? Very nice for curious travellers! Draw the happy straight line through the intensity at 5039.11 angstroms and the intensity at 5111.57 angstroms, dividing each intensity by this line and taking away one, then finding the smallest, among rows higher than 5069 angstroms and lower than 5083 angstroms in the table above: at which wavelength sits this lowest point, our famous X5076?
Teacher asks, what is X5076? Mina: 5077.55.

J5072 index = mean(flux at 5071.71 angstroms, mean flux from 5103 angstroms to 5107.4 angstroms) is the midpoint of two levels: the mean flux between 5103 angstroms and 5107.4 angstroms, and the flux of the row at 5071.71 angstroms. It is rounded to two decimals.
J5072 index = 10.89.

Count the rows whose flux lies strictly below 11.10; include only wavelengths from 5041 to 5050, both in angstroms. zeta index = 3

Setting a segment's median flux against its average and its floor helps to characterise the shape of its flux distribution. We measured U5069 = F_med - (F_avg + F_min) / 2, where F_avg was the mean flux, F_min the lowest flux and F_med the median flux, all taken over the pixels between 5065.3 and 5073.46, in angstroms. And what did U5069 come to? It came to 0.3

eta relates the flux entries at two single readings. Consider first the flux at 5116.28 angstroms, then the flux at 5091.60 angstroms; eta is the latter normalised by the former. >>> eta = 1.04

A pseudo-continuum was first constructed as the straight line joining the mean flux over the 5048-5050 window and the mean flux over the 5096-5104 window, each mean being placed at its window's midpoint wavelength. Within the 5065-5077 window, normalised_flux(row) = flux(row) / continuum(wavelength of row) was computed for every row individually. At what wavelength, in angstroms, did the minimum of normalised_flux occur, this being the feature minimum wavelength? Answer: 5067.04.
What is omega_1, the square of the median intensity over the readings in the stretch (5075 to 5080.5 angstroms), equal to 104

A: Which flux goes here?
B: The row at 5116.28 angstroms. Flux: 11.1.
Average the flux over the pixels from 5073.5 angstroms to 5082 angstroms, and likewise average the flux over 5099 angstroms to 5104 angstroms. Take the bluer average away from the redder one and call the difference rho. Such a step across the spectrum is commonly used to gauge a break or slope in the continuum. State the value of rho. 0.81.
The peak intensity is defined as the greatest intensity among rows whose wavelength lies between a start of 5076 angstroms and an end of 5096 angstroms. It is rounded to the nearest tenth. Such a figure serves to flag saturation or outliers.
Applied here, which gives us 12.6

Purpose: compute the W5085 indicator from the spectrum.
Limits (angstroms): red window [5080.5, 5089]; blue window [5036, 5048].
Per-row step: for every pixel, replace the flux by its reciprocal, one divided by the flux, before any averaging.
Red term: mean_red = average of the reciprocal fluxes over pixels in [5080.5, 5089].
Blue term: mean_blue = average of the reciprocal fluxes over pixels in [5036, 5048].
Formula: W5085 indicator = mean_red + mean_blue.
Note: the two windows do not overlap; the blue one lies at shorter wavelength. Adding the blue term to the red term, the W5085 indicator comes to 0.181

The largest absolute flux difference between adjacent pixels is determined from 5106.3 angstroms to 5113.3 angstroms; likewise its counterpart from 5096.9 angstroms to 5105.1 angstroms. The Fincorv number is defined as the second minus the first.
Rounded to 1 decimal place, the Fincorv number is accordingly -0.6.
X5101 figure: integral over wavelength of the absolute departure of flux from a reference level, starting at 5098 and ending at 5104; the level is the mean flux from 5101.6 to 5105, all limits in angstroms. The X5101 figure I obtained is 2.7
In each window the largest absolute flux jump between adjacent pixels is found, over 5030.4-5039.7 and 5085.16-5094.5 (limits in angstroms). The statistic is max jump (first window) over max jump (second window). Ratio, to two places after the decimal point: 0.45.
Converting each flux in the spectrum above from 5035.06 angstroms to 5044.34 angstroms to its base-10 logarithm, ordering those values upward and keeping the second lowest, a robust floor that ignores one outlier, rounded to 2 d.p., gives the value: 1.04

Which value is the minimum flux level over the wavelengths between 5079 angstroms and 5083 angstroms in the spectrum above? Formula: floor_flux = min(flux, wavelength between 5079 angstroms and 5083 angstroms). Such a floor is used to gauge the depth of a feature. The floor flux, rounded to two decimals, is 10.10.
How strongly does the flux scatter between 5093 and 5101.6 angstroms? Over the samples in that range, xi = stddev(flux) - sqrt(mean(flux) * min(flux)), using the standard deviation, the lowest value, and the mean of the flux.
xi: -9.6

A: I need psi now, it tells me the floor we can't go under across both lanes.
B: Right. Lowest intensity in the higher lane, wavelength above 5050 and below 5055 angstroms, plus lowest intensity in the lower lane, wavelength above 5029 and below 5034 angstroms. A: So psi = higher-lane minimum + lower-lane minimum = 20.4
